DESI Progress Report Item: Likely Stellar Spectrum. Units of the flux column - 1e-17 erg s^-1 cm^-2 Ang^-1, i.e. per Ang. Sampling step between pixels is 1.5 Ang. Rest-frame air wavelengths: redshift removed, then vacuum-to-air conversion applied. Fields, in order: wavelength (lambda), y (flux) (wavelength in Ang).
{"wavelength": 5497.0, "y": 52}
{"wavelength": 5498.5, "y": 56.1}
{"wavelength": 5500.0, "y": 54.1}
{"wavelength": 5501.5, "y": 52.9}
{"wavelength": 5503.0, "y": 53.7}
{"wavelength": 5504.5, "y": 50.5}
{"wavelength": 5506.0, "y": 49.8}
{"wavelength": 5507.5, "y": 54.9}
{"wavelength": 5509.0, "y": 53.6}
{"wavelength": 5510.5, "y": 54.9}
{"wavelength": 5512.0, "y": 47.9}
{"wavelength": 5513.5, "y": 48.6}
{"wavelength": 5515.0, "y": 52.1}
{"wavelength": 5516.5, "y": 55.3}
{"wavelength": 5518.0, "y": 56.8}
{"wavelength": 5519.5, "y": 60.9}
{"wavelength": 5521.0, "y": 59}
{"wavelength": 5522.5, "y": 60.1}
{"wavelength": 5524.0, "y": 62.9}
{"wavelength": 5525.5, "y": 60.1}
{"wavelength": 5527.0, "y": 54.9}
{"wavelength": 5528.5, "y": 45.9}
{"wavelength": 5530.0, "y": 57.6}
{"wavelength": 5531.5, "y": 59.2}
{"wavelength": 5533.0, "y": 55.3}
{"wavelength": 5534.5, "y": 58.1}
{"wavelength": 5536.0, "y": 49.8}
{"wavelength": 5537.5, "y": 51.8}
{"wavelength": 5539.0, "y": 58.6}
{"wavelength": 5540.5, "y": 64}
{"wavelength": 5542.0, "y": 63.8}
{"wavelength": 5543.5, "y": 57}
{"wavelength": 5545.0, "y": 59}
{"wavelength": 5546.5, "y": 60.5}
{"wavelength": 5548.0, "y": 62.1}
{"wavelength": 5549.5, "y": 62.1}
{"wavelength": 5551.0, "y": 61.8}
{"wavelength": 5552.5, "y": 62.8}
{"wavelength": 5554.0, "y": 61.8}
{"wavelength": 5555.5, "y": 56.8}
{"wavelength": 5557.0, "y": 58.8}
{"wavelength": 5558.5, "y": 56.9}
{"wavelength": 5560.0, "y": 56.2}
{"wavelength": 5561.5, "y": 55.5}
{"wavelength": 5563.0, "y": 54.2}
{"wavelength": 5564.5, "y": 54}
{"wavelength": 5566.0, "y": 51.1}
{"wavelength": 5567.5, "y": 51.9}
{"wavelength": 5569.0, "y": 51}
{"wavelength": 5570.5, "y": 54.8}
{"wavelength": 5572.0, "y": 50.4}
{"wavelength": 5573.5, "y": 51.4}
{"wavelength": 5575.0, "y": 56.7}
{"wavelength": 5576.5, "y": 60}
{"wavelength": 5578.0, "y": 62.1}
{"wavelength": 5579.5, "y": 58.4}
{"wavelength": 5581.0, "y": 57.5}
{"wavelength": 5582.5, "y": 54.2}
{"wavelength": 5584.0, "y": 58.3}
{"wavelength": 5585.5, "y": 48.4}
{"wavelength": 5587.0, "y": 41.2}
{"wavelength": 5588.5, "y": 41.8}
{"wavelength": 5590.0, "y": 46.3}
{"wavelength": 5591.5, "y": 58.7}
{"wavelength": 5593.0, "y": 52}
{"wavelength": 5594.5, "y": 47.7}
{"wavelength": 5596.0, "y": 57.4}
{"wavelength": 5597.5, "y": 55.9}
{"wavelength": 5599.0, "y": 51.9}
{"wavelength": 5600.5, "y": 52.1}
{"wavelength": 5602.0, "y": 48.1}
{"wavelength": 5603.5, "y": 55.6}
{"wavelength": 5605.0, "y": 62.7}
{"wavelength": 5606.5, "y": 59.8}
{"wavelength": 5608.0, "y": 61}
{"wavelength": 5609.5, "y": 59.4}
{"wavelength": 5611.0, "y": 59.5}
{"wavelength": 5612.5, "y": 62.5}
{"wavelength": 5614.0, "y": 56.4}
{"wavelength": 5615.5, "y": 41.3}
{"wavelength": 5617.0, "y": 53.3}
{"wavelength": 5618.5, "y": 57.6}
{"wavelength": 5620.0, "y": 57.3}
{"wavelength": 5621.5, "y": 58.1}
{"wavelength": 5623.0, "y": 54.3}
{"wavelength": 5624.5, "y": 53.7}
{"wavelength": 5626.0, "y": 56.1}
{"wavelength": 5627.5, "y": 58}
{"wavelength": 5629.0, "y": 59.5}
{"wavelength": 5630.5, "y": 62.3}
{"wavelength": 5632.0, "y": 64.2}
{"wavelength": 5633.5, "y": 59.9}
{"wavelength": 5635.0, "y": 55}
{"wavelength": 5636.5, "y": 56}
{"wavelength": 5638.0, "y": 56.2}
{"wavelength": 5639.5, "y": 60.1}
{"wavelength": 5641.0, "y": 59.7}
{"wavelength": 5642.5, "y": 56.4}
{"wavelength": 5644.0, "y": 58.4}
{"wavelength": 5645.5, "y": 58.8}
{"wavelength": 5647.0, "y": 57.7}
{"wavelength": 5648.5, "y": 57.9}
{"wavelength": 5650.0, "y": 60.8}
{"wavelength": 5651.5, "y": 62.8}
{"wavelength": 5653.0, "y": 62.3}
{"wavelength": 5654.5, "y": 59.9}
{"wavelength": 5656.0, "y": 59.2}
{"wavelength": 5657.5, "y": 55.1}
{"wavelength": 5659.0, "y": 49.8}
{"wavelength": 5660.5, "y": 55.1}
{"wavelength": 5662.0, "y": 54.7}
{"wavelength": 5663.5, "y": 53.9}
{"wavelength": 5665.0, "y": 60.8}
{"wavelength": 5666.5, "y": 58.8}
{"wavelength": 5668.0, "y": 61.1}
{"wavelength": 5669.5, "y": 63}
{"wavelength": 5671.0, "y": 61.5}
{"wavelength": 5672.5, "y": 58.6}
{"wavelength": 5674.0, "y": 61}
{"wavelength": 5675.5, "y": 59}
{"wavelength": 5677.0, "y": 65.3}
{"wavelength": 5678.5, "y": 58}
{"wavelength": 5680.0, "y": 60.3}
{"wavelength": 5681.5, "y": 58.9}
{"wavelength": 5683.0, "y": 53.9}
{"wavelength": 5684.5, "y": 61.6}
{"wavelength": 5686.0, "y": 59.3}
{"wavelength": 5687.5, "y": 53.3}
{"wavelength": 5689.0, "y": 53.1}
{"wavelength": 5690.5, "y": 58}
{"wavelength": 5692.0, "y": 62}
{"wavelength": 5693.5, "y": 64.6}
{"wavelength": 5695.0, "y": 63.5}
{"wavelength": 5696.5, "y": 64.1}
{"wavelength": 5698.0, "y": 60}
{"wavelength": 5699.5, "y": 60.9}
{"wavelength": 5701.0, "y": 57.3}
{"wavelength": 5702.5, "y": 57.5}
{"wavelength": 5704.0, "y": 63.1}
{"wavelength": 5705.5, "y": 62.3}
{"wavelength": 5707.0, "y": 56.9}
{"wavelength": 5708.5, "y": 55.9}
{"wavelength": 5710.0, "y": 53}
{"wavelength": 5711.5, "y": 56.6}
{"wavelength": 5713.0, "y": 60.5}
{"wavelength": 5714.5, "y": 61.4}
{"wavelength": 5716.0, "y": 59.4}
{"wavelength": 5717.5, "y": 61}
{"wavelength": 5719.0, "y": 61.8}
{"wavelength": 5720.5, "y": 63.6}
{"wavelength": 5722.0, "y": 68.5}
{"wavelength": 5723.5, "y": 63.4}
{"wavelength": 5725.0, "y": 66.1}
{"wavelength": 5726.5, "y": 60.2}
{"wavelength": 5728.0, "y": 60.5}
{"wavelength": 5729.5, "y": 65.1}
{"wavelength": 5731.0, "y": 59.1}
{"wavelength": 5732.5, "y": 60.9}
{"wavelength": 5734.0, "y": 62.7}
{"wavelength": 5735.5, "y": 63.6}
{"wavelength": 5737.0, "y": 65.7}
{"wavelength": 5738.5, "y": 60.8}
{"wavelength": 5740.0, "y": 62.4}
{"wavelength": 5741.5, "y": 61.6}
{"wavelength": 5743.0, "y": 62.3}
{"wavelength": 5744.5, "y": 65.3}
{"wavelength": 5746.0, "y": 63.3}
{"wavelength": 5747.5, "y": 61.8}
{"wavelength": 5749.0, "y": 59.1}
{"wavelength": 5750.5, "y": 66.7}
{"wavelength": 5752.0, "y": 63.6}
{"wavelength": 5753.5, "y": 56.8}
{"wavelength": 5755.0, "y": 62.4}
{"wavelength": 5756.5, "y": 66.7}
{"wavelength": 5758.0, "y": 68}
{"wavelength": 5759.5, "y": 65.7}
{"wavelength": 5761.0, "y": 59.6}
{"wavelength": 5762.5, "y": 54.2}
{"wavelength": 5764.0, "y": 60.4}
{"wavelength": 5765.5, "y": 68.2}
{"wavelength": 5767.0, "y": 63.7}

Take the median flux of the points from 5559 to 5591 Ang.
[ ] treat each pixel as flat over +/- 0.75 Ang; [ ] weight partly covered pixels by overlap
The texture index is 54.2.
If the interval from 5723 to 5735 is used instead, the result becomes 61.8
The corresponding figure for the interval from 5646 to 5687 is 59.2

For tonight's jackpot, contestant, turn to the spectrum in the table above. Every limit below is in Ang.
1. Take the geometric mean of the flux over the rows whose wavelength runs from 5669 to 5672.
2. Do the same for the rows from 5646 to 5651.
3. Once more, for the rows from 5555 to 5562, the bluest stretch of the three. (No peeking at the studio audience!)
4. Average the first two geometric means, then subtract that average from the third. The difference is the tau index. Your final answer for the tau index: -4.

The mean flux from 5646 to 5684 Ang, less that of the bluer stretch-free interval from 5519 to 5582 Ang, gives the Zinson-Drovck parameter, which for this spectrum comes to 1.5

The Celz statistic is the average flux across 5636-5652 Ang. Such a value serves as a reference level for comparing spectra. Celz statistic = 58.6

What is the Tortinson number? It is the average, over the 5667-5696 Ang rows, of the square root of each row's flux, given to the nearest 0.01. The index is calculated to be 7.73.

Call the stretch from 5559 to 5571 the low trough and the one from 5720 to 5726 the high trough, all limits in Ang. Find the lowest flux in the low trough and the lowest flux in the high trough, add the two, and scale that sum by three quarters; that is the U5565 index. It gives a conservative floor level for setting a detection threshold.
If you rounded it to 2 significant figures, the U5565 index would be 86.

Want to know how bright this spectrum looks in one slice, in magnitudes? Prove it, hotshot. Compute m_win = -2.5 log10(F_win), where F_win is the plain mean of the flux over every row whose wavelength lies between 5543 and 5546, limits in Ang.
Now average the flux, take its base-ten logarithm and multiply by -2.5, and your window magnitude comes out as -4.41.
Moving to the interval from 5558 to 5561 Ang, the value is -4.38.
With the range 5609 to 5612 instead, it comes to -4.44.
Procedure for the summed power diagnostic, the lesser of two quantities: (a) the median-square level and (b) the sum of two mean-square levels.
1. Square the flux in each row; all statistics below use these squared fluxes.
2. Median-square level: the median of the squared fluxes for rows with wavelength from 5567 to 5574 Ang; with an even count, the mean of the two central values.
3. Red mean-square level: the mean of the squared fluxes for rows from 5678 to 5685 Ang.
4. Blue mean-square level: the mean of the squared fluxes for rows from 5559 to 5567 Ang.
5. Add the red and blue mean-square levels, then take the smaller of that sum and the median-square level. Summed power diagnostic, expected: 2642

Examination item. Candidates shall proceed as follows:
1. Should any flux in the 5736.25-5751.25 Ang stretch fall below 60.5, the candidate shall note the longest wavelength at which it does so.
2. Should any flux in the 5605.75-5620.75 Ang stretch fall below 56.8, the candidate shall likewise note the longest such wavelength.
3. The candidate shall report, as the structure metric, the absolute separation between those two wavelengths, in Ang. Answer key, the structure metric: 132.0 Ang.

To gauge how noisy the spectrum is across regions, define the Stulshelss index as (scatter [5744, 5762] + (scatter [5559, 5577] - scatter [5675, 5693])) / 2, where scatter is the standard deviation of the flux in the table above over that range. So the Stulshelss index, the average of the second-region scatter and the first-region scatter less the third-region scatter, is 1.3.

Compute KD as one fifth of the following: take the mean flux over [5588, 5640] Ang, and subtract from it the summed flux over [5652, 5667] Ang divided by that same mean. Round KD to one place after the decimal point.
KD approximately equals 9.1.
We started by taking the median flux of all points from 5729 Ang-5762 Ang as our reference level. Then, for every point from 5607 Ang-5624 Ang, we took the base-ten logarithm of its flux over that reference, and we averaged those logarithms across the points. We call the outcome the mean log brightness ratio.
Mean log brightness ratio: -0.047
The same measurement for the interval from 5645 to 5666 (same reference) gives -0.035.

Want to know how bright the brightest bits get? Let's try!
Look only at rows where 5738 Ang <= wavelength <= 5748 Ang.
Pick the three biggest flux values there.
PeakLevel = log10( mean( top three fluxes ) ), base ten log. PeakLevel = 1.80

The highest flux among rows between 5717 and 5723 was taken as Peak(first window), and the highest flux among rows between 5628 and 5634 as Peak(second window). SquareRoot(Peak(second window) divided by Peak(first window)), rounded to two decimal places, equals 0.97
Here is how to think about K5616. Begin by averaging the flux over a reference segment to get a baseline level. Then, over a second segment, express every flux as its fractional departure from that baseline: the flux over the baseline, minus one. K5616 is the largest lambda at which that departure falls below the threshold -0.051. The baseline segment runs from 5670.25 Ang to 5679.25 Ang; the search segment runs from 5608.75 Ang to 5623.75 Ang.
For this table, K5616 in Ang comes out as 5623.0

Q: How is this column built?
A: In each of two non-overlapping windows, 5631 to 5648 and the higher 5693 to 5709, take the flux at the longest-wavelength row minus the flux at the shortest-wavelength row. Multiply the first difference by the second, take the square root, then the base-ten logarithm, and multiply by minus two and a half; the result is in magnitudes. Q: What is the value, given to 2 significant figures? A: -2.2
